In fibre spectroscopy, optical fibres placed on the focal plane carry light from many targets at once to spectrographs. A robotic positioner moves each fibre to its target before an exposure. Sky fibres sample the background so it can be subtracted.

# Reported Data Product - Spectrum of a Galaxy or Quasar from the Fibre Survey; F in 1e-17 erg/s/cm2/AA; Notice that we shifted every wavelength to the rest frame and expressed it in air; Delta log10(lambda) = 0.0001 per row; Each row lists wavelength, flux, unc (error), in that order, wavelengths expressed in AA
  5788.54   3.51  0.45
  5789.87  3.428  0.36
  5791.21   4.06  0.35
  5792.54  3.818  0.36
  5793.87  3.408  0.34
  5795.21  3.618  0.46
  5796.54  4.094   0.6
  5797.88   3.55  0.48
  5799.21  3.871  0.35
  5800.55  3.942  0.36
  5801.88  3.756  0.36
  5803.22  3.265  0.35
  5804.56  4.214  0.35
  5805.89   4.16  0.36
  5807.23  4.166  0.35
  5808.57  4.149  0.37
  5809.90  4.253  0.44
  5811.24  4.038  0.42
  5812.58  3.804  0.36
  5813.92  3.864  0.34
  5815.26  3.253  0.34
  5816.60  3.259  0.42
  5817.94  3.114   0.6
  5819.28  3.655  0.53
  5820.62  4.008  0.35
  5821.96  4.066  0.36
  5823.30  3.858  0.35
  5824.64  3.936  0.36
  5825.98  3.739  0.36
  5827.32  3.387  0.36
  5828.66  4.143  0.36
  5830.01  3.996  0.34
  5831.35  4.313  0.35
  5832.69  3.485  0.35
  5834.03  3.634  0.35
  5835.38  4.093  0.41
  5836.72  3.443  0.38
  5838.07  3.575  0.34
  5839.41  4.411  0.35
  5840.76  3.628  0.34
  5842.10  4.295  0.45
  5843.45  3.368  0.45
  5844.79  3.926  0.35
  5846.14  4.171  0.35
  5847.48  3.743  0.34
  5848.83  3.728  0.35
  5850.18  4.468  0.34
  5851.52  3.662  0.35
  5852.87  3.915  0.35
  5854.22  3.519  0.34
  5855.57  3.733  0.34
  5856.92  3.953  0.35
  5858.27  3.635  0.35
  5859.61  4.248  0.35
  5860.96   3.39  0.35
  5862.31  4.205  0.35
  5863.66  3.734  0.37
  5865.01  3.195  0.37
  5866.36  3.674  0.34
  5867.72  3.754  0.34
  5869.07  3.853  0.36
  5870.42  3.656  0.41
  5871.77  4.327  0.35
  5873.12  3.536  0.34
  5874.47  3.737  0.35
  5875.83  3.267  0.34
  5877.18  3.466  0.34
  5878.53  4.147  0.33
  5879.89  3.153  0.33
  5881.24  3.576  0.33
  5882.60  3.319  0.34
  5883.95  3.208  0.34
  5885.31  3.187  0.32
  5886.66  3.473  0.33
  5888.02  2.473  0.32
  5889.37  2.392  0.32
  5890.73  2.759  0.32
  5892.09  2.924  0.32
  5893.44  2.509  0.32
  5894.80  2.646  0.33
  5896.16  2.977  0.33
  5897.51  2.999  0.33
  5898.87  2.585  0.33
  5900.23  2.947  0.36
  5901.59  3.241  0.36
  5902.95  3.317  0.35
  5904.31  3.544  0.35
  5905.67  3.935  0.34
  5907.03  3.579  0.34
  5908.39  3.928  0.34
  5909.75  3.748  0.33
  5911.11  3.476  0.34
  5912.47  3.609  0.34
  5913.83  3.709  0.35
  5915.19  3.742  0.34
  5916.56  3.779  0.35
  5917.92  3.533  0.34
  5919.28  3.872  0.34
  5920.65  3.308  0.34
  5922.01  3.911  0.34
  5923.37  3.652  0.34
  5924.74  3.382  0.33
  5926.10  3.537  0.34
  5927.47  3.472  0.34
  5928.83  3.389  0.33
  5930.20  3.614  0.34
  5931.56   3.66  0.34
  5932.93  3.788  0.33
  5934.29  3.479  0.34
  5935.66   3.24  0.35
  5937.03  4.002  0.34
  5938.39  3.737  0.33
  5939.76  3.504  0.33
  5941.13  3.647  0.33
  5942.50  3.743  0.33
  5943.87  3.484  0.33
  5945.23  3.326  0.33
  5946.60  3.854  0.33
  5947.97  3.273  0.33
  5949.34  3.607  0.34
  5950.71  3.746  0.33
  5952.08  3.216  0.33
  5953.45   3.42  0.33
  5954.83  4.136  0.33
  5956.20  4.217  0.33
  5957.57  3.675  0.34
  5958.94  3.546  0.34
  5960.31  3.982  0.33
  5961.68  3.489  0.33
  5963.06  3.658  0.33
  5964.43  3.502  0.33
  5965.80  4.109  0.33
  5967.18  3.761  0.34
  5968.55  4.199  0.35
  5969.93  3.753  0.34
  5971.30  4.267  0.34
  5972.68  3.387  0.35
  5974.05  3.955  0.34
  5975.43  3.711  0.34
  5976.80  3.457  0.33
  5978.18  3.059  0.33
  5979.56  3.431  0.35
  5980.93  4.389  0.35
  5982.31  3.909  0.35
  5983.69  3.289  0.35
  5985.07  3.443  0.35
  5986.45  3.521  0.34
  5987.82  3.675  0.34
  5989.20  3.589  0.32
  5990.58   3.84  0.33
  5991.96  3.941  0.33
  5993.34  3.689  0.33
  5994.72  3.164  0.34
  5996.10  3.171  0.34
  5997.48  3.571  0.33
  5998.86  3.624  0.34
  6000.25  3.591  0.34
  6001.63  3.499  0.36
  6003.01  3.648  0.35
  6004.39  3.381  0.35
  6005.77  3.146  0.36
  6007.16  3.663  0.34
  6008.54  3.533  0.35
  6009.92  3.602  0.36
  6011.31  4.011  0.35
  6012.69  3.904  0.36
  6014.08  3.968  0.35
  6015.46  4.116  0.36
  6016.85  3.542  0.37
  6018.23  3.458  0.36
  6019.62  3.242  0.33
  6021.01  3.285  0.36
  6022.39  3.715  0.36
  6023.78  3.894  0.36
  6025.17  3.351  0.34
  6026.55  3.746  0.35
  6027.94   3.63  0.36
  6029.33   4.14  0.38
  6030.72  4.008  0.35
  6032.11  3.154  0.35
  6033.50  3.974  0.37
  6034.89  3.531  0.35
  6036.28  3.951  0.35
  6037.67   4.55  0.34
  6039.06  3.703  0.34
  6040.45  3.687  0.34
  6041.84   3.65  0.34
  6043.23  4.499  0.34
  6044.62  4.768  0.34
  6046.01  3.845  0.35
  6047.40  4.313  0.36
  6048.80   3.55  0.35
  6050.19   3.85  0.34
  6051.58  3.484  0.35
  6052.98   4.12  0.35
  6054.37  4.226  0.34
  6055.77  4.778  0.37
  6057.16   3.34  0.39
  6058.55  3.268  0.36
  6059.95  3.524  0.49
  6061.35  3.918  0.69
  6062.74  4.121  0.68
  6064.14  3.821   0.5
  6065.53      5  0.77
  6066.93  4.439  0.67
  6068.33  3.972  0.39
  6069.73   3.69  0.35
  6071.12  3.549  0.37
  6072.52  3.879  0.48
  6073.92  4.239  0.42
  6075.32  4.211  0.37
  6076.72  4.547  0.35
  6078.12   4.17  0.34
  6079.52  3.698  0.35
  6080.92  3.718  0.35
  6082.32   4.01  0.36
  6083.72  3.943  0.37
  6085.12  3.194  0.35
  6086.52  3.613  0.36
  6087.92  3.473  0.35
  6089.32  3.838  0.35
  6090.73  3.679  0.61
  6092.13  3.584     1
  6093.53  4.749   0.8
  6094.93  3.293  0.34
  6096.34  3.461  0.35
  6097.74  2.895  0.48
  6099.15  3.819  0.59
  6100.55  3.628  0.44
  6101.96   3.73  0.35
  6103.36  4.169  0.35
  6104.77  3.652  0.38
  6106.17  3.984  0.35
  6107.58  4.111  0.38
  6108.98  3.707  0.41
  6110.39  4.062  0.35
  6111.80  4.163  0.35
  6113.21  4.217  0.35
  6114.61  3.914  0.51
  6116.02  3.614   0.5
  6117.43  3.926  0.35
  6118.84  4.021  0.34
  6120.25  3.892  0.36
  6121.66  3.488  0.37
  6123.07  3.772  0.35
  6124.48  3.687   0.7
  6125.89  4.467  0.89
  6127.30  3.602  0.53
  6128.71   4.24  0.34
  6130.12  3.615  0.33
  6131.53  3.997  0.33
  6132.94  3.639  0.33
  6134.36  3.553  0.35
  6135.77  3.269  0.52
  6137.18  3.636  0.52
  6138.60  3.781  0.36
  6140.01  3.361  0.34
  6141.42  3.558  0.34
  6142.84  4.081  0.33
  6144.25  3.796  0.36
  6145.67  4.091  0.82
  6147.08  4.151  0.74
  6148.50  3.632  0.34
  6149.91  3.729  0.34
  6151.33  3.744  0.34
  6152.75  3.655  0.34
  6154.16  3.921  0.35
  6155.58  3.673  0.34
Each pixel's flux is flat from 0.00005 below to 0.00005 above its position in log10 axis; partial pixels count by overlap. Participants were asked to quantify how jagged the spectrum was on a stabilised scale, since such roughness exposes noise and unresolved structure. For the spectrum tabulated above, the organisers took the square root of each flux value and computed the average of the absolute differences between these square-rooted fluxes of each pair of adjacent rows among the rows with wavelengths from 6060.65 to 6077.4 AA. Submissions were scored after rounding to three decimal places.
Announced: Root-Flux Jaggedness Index 0.093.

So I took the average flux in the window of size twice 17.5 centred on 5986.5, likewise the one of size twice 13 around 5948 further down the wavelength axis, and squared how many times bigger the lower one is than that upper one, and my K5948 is 1.0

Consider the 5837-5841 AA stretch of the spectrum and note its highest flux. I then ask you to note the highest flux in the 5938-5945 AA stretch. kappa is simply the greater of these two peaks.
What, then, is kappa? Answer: 4.4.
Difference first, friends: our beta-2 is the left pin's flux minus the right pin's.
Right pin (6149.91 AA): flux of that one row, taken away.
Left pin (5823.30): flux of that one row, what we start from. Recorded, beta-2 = 0.13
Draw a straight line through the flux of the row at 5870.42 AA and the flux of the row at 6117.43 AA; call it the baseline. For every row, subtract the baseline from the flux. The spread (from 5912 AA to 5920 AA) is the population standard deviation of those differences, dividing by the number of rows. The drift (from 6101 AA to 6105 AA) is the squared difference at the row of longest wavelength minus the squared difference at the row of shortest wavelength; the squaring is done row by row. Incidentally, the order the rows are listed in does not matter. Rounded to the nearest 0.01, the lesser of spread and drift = 0.04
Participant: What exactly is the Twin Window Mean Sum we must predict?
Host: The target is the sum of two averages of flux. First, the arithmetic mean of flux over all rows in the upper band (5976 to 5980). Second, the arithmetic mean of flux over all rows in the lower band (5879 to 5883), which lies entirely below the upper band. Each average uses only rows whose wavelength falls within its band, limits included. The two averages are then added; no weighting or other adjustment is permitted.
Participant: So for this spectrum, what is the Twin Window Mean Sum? 6.7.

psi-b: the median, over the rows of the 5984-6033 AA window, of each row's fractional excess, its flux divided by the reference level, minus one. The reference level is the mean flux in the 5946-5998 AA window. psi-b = -0.02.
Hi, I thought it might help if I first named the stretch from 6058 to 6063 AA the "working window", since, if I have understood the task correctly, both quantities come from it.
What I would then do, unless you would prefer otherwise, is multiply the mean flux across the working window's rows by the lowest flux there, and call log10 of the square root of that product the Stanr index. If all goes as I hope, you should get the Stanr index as 0.54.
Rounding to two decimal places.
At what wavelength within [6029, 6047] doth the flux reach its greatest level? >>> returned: 6044.62 AA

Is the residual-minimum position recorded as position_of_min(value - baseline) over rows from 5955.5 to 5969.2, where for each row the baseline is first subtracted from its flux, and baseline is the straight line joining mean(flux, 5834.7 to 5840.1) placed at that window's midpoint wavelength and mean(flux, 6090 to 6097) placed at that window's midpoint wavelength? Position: 5961.68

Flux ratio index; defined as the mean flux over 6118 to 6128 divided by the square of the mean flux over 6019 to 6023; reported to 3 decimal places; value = 0.330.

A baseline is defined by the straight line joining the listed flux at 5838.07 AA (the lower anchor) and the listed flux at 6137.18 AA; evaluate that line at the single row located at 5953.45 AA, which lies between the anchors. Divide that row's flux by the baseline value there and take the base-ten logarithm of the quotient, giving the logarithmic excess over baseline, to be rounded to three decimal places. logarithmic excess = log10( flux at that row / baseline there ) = -0.022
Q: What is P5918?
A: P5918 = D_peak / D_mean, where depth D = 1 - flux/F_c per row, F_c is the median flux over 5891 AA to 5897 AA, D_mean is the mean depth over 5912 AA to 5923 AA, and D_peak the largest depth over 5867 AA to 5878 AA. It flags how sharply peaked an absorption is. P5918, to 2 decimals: 0.54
